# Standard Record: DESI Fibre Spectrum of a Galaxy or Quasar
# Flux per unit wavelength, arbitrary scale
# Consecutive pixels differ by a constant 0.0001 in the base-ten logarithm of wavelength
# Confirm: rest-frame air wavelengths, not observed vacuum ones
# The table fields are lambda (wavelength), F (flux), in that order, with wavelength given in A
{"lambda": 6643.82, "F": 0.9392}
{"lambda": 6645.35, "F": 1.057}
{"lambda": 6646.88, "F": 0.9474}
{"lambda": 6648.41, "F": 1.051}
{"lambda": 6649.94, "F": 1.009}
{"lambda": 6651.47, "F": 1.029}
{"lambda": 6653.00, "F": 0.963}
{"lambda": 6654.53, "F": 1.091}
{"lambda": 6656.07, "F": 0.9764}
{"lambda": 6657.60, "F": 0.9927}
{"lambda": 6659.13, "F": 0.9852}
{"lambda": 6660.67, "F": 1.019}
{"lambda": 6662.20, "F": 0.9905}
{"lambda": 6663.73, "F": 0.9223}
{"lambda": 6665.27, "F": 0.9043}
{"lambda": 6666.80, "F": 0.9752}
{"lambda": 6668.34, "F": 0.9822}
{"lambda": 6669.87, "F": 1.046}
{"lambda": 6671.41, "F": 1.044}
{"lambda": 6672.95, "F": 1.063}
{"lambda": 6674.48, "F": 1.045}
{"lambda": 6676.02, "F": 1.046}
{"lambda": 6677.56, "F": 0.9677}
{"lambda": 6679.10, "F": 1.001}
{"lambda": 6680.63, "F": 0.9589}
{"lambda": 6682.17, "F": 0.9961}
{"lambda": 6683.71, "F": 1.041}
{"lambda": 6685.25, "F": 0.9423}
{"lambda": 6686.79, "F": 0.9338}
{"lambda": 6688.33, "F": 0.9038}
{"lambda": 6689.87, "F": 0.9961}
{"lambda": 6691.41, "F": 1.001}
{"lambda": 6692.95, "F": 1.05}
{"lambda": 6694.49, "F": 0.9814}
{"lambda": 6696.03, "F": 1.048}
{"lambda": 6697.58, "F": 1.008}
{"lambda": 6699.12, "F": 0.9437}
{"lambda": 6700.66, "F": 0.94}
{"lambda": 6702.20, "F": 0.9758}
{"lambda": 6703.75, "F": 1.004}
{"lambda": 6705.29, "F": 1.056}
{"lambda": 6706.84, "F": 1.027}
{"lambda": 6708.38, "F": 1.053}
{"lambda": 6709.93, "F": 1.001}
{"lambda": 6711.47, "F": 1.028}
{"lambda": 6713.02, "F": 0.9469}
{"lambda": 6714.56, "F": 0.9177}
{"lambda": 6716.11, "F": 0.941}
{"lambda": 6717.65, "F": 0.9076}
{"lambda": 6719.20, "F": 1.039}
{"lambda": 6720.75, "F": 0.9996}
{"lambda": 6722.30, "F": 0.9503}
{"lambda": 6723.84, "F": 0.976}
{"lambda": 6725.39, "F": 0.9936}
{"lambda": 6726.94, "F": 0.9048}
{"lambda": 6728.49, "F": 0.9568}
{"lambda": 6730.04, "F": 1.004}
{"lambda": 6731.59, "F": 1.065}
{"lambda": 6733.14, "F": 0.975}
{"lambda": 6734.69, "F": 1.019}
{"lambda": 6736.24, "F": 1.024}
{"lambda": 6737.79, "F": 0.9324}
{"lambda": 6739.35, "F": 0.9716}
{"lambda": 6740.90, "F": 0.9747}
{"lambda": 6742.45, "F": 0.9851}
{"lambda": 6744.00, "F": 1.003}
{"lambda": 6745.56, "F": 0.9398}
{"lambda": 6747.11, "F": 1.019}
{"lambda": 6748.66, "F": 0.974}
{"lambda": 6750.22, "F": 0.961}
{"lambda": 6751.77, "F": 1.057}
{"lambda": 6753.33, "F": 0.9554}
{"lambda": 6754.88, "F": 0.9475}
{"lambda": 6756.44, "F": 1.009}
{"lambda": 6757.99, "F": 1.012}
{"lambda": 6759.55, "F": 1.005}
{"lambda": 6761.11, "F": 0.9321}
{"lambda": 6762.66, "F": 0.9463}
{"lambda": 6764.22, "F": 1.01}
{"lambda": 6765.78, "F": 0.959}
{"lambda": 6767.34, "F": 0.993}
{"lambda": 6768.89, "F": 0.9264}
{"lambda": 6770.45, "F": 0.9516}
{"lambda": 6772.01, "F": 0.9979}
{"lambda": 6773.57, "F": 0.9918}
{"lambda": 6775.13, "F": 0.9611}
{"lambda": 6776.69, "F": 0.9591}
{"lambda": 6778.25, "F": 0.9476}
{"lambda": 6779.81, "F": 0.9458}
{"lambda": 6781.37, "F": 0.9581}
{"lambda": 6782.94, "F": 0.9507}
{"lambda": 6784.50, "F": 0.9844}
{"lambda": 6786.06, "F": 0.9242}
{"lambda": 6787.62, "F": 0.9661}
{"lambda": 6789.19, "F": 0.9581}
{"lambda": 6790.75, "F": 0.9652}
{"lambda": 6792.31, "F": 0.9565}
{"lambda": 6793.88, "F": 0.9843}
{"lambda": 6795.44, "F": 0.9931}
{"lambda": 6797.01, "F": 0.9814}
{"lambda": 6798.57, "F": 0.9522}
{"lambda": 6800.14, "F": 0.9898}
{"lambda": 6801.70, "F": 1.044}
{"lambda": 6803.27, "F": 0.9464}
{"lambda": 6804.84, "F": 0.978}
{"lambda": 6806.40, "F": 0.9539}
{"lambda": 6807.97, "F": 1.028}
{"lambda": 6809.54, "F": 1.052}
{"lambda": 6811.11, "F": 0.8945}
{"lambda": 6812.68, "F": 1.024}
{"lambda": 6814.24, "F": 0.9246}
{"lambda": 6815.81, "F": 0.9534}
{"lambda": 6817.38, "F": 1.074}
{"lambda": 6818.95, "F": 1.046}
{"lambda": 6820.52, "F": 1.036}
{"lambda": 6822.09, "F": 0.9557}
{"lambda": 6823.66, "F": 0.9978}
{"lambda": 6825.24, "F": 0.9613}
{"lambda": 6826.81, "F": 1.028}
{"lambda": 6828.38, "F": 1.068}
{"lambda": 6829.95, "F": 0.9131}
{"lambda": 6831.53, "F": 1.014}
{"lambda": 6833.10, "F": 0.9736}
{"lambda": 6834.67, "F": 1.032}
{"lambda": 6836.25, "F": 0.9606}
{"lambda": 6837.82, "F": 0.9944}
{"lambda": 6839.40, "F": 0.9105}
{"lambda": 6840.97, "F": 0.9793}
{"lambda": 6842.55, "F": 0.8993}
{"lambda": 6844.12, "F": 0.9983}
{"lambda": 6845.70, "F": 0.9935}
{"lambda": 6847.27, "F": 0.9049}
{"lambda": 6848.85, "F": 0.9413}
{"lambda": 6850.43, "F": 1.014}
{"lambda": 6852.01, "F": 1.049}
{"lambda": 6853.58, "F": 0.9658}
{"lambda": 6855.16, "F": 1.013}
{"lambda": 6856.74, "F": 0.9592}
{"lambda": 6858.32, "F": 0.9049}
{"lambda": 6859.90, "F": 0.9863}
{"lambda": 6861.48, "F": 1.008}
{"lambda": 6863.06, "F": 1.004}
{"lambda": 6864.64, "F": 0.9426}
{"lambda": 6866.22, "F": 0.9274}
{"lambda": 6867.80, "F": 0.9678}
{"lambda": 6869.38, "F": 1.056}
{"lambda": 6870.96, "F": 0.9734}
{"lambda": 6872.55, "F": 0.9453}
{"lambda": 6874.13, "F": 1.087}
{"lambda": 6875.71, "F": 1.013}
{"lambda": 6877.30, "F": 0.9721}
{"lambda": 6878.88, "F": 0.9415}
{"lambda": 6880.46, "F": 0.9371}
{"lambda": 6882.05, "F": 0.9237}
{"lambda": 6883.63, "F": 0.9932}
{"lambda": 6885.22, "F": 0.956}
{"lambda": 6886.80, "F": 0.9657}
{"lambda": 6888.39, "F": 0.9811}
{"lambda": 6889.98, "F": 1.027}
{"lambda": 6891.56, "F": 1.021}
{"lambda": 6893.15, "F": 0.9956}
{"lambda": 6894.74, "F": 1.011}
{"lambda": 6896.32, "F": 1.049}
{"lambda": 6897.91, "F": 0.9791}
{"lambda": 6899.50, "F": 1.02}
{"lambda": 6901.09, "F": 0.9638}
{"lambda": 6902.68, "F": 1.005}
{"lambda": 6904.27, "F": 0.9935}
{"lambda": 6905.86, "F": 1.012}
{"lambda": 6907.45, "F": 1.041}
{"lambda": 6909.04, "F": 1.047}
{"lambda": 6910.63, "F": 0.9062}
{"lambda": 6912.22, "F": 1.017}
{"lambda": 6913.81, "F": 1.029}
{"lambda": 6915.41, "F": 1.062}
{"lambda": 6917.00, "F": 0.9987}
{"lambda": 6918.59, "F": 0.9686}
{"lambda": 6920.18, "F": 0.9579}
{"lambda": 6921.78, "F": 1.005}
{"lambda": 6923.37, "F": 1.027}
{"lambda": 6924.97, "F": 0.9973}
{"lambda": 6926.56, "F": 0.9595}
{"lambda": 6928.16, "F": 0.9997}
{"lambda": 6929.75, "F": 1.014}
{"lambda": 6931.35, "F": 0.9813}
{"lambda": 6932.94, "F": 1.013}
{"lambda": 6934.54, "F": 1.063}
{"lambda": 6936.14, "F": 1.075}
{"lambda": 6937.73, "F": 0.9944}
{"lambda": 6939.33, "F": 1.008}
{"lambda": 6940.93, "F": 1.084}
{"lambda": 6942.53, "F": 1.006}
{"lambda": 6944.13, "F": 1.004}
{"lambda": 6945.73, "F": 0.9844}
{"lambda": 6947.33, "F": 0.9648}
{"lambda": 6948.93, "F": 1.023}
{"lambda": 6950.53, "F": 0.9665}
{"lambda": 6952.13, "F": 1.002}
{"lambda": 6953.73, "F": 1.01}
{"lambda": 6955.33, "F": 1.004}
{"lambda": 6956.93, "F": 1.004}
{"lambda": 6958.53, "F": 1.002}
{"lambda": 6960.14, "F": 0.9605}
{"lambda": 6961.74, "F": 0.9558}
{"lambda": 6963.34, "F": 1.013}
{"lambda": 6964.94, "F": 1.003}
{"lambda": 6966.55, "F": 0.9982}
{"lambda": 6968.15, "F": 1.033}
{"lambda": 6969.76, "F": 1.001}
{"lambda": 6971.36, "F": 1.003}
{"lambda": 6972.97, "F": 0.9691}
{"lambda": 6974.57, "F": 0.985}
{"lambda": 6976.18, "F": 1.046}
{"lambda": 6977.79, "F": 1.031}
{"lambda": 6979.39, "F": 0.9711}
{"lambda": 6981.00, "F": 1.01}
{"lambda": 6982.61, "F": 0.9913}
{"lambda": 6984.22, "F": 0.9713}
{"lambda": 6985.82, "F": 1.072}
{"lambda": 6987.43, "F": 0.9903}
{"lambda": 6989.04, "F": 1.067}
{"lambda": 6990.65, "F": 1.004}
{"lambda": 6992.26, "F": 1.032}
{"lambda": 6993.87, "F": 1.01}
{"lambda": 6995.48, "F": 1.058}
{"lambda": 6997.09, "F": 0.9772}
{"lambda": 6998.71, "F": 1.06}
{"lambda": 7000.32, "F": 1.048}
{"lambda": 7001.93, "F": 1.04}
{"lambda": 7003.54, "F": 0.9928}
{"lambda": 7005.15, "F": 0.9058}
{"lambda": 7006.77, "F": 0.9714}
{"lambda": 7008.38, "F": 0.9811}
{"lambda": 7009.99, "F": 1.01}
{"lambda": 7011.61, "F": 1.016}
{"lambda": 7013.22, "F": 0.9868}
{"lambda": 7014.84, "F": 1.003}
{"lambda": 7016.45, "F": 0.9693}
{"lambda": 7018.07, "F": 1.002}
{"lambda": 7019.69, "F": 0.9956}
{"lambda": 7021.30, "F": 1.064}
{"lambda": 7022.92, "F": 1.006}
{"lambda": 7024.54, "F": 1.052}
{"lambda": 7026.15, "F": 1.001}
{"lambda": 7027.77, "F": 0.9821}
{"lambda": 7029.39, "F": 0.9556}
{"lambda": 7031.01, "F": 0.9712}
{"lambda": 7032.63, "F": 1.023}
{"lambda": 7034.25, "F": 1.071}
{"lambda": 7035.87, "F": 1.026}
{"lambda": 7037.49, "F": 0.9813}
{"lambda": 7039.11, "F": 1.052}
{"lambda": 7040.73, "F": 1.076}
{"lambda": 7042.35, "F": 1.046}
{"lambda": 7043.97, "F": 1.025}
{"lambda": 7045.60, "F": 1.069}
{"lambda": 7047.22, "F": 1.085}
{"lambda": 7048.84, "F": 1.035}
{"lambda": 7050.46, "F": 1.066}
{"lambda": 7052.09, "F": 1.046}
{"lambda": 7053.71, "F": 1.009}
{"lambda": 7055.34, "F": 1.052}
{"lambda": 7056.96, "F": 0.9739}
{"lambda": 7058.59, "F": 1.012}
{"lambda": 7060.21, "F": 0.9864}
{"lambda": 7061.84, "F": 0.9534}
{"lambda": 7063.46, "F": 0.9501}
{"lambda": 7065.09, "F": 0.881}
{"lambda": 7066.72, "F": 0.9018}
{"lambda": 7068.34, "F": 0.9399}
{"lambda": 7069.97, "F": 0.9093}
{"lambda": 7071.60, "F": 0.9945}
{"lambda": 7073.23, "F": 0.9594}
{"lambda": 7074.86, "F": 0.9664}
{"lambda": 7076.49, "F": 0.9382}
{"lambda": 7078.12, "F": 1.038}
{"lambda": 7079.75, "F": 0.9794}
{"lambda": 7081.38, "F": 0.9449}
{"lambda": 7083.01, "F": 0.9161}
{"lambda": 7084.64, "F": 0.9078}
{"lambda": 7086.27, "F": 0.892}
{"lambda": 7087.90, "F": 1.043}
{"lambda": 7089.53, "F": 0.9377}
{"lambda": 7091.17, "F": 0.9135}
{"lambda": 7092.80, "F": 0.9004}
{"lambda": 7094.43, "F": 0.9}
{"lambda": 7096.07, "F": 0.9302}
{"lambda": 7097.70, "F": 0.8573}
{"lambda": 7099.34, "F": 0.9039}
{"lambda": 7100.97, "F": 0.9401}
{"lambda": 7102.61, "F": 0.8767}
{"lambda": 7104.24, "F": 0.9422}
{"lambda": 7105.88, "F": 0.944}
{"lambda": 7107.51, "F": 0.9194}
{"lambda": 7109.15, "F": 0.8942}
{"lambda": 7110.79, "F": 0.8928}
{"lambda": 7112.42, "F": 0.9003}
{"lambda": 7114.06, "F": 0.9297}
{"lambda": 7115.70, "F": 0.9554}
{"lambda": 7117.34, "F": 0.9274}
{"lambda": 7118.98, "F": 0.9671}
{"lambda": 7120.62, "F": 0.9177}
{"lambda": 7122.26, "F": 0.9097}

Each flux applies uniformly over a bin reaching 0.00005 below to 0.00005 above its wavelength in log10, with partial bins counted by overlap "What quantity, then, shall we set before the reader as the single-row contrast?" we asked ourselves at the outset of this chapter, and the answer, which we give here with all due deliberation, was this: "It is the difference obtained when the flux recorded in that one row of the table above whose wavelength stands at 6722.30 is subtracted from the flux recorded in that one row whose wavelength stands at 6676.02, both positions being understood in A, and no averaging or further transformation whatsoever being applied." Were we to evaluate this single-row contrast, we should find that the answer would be 0.10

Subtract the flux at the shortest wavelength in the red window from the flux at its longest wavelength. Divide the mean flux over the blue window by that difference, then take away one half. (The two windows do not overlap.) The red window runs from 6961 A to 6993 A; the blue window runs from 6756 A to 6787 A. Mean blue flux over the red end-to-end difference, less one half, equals 12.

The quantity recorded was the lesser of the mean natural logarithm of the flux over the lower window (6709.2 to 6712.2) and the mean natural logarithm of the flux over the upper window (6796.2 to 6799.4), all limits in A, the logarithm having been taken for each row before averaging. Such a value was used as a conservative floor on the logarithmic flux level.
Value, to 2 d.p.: -0.03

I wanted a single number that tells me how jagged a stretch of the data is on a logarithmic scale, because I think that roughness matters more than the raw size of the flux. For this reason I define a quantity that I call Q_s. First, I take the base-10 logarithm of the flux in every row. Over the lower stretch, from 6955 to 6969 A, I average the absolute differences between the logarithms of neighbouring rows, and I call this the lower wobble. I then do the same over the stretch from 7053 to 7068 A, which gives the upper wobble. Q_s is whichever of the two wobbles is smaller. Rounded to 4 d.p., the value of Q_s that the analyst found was 0.0085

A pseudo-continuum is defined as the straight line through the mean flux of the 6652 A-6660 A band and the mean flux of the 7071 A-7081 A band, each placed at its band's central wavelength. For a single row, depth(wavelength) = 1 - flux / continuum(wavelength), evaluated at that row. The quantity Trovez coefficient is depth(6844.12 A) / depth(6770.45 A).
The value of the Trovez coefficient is 0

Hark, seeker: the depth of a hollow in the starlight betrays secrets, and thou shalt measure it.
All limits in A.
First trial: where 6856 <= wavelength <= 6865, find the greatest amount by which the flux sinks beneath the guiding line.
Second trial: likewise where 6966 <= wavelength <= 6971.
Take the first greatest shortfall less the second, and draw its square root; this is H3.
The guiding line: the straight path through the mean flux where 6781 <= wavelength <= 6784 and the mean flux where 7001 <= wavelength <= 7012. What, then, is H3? 0.28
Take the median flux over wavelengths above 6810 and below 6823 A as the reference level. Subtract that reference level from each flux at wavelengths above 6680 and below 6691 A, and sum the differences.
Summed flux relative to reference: -0.16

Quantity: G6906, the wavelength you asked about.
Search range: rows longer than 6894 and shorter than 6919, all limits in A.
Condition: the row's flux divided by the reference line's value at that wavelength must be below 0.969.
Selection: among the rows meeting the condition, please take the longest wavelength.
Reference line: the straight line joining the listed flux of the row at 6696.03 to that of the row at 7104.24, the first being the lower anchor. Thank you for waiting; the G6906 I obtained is 6910.63 A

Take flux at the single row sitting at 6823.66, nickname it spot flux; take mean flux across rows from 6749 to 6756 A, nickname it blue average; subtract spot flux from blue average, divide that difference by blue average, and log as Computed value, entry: -0.02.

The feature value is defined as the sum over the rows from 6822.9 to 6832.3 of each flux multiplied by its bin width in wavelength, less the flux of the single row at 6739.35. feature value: 8.4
